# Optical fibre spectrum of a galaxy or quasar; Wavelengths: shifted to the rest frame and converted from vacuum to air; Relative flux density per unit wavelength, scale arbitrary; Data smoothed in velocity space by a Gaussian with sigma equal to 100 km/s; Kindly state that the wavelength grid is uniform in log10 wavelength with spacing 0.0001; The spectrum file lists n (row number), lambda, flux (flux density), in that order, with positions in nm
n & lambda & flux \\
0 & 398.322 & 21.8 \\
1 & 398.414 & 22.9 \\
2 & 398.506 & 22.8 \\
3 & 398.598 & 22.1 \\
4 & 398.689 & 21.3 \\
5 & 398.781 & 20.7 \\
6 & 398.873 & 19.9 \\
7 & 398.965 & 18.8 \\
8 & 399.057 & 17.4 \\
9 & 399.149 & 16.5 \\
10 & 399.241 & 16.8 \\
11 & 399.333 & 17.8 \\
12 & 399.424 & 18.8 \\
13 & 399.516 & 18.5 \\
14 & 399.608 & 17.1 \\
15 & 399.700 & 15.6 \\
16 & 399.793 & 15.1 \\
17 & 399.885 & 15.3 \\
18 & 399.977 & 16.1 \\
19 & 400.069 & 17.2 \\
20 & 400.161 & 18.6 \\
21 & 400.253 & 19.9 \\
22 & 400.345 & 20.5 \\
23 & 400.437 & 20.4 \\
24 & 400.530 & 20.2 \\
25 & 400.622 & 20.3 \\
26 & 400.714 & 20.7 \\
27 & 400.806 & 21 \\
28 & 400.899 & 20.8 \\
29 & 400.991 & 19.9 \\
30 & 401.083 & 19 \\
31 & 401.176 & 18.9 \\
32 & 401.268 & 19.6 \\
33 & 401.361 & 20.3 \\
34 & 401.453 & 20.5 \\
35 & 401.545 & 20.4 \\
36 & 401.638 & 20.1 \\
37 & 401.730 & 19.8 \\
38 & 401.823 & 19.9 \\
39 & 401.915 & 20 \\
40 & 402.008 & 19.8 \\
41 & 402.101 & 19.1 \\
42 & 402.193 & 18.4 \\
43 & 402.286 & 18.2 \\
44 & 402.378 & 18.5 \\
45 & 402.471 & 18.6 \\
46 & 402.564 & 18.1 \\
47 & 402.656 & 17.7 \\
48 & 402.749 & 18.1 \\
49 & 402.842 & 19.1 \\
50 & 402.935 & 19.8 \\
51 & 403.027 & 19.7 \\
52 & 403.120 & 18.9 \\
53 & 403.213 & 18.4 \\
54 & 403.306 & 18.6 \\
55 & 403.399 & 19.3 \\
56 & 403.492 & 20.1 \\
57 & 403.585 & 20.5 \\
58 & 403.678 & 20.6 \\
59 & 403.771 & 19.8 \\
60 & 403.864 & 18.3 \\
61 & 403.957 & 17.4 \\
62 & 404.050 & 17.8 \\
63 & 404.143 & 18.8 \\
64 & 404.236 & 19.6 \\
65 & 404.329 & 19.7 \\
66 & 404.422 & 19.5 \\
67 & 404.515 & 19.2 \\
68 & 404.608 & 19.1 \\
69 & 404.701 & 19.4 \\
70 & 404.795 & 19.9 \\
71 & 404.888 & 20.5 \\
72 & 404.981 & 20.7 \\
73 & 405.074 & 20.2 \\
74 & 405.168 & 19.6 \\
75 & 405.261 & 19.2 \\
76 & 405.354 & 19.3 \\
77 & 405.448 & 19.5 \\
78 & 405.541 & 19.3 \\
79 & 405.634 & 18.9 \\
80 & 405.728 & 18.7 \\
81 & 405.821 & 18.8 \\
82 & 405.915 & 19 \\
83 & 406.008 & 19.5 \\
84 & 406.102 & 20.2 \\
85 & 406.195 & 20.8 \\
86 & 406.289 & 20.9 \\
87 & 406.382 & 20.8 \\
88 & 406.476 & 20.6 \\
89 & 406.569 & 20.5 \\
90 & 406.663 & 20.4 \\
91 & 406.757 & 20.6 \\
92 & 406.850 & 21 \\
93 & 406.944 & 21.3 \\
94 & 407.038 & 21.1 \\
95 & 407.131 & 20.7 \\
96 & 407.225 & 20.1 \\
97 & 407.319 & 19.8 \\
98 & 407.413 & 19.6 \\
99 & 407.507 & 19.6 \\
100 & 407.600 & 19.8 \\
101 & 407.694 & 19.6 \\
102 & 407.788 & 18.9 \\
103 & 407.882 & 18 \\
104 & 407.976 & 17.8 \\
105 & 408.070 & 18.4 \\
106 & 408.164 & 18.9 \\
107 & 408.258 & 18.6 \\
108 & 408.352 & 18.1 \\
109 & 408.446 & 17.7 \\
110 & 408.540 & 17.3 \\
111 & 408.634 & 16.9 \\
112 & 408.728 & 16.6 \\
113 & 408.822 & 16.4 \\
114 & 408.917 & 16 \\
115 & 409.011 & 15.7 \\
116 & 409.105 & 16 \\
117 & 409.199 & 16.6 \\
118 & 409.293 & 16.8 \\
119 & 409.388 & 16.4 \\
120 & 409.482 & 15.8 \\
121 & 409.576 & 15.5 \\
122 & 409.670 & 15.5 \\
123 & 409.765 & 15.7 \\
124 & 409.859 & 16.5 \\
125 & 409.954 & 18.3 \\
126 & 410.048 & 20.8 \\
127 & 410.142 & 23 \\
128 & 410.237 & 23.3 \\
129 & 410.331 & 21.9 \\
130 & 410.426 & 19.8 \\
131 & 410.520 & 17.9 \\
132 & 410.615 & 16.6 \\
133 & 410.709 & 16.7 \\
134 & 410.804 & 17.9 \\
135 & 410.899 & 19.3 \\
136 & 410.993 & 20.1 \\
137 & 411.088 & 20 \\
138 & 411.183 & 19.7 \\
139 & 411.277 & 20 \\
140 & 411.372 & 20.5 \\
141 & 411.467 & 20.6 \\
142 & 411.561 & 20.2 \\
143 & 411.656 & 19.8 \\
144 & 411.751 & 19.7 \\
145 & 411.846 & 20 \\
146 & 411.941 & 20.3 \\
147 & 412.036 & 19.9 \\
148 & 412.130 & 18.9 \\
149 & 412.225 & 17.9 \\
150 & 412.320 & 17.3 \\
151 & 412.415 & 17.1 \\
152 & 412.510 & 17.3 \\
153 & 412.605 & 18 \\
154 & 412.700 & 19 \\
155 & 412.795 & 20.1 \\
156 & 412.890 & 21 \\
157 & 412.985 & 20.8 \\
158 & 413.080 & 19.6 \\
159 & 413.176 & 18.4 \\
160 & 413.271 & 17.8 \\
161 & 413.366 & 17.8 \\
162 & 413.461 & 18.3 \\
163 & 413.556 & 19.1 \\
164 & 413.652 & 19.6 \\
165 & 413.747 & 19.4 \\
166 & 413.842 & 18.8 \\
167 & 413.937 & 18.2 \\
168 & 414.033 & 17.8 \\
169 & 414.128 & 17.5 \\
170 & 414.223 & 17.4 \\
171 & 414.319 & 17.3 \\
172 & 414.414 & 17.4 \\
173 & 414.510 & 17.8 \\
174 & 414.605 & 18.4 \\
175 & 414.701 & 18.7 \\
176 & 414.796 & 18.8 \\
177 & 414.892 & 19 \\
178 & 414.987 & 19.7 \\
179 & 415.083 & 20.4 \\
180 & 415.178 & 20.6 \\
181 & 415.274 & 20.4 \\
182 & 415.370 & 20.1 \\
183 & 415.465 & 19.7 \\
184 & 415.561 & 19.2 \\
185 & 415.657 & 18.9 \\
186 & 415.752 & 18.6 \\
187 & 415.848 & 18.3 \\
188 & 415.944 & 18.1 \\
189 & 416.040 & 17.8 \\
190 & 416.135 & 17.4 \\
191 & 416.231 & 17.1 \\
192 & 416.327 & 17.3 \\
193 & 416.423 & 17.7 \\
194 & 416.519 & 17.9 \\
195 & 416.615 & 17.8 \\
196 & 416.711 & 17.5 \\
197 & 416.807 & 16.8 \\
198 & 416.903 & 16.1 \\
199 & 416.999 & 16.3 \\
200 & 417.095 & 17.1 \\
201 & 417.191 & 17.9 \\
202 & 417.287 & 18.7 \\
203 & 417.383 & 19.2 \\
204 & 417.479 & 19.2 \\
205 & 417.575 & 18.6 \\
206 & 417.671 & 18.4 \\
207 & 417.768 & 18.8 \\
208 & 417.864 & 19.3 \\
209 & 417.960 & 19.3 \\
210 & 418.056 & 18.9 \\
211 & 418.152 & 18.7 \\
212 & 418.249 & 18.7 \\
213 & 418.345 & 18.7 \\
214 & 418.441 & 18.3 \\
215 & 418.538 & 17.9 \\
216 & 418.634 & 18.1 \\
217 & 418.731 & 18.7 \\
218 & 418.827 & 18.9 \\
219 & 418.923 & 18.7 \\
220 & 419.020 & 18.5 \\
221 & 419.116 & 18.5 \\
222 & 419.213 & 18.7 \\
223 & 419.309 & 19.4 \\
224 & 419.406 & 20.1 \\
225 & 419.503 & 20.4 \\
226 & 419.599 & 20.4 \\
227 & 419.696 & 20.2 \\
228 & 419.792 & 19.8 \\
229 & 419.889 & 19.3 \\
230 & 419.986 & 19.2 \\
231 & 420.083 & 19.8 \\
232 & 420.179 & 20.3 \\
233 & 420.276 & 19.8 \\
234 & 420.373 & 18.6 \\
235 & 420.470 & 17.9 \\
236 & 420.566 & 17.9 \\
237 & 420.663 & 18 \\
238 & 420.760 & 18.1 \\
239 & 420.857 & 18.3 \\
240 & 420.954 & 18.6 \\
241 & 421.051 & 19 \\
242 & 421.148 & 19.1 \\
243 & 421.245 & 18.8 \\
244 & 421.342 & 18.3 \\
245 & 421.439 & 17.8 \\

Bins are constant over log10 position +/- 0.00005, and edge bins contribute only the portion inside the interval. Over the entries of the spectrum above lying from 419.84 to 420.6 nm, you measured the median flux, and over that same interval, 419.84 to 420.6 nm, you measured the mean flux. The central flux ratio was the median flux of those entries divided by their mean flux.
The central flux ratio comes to 1.01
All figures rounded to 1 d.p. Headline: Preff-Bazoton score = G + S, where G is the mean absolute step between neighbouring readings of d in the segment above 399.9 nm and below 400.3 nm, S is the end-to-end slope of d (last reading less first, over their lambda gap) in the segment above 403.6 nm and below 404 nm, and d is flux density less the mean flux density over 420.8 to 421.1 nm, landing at -10.2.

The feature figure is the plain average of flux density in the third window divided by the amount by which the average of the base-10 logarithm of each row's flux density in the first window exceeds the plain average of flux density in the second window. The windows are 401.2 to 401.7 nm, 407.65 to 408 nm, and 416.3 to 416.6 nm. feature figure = -1.02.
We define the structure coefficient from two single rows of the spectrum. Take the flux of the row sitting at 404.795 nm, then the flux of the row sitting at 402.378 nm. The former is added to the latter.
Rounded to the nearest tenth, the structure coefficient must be 38.4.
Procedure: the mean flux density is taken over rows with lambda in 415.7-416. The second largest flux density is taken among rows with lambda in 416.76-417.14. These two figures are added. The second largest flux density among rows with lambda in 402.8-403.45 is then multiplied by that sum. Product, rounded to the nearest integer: 692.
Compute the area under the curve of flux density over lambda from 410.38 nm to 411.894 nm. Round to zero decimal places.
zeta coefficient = 29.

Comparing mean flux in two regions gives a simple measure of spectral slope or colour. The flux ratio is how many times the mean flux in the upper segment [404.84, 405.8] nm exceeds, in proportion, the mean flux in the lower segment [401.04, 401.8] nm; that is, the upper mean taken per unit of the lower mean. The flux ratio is 0.99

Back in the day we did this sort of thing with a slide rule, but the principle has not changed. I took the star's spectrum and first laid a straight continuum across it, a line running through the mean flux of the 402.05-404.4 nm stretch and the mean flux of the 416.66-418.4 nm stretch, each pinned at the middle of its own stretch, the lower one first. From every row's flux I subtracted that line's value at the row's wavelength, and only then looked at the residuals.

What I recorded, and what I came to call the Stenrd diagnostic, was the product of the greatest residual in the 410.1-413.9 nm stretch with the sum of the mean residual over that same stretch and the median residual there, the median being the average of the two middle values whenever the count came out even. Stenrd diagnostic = 9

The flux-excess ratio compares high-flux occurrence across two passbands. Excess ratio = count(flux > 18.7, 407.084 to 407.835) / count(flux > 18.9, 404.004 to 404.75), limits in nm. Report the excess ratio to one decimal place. 1.3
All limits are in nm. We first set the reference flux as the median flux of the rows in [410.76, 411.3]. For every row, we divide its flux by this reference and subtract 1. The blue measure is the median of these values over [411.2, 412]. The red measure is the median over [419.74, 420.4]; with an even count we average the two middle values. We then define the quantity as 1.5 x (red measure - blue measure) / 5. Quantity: 0.00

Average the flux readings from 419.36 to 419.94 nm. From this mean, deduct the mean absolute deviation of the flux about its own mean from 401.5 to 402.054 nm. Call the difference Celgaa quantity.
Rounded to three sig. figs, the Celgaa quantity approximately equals 19.9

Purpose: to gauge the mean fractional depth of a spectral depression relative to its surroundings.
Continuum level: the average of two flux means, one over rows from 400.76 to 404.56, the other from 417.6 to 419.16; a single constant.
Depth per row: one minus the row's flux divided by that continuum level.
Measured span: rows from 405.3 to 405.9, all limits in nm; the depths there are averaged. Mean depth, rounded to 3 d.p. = -0.005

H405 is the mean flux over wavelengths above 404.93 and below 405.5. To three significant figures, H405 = 19.8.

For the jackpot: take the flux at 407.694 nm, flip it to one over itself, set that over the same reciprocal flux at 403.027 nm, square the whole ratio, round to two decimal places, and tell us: 1.01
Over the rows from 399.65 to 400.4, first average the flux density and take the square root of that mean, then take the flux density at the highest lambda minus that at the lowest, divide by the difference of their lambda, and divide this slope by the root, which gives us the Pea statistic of 1.8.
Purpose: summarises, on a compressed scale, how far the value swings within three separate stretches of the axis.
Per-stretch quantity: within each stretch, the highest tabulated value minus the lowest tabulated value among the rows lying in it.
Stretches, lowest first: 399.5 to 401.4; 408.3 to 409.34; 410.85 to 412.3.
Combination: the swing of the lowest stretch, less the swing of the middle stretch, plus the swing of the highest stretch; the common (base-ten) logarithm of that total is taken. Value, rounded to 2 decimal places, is 0.79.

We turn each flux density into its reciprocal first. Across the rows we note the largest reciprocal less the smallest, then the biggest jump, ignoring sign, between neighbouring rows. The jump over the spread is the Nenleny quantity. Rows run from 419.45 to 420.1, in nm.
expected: 0.52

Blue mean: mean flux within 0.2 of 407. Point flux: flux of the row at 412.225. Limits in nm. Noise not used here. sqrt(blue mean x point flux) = 19.4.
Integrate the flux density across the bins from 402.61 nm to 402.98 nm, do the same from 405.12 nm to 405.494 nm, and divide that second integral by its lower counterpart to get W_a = 1.05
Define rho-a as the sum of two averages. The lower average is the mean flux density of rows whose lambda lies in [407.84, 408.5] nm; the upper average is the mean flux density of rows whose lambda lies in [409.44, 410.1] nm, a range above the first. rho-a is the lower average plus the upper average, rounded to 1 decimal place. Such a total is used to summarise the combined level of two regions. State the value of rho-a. 35.1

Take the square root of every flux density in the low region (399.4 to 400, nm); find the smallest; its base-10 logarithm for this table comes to 0.59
